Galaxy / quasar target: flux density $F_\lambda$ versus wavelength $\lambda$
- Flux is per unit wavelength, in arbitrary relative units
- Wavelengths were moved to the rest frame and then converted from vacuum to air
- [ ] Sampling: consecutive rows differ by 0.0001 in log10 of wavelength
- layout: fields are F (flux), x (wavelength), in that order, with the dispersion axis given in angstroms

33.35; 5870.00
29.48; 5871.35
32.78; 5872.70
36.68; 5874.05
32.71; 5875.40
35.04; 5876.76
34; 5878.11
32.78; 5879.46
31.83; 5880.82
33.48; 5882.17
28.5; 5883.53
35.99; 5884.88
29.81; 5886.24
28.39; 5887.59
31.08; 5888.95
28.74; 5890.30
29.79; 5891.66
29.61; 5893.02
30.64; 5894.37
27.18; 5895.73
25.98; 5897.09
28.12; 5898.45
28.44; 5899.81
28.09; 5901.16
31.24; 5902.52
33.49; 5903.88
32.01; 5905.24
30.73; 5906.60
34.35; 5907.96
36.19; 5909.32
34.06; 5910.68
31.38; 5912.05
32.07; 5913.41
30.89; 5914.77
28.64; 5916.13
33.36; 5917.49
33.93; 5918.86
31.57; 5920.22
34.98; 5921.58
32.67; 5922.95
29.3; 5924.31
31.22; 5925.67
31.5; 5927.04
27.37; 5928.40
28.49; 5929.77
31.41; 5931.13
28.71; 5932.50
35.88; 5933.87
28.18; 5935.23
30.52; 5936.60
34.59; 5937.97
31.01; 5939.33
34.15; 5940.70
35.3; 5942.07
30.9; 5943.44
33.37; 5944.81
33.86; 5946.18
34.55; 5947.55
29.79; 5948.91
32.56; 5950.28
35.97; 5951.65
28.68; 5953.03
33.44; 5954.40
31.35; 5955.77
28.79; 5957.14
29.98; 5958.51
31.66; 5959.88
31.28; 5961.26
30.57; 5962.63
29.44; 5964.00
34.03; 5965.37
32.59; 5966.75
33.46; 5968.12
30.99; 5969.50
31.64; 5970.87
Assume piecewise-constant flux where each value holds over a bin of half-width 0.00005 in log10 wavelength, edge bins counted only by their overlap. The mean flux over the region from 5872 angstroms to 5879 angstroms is 34.2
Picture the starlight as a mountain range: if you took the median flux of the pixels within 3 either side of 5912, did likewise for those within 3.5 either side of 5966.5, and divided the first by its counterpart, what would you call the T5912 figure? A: 0.98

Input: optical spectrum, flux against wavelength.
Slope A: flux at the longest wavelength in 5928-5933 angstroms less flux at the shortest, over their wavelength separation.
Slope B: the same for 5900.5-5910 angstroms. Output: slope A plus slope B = 1.3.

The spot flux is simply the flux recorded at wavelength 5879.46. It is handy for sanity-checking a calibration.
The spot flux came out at 32.78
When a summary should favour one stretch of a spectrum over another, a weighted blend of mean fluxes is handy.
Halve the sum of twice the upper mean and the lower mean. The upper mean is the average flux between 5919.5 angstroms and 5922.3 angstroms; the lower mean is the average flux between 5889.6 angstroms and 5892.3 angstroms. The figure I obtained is 47.9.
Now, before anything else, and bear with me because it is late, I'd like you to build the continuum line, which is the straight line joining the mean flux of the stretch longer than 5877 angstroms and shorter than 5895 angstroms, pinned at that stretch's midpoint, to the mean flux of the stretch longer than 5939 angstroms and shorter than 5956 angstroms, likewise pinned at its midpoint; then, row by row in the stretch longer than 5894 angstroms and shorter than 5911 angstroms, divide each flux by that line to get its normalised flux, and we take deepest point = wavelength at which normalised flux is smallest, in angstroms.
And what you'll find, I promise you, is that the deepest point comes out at 5897.09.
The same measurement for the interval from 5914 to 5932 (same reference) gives 5928.40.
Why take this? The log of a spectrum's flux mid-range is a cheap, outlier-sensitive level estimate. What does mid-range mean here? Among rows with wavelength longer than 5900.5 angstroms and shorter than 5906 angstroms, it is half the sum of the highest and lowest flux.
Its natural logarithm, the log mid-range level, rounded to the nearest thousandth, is 3.427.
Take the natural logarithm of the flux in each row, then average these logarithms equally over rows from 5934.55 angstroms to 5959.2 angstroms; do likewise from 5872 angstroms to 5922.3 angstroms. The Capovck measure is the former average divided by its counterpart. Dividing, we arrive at 1.00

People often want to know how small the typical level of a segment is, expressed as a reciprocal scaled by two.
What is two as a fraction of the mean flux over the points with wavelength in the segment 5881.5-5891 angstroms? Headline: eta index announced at 0.0648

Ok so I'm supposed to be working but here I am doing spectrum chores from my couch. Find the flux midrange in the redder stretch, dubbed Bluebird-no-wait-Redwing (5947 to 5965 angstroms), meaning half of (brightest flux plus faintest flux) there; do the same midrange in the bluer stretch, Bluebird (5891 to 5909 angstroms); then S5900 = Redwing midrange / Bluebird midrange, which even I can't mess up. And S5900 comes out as 1.07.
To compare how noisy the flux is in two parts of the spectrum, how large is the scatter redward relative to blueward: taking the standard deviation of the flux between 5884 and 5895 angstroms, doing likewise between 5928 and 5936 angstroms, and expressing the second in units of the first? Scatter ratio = 1.3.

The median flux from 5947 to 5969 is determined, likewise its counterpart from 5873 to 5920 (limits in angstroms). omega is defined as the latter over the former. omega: 0.99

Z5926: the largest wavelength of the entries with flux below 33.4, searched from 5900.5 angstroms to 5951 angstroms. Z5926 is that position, 5950.28 angstroms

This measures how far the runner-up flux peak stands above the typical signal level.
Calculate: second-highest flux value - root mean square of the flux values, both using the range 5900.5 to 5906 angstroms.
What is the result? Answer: 0.74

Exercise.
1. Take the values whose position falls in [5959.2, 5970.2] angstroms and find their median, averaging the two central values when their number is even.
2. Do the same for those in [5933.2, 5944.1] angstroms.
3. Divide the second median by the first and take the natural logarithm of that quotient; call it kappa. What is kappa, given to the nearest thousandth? 0.035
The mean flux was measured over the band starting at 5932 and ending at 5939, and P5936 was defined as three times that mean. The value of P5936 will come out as 95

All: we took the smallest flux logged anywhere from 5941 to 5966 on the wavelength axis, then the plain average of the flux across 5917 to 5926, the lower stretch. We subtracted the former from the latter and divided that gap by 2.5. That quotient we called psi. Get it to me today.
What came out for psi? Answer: 1.5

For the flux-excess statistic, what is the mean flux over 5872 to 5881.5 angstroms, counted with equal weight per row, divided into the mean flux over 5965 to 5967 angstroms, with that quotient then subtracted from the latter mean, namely 32.3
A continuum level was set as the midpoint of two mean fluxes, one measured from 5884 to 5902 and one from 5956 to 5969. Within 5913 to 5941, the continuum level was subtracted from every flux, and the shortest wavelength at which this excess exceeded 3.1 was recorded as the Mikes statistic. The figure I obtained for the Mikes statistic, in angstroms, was 5918.86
